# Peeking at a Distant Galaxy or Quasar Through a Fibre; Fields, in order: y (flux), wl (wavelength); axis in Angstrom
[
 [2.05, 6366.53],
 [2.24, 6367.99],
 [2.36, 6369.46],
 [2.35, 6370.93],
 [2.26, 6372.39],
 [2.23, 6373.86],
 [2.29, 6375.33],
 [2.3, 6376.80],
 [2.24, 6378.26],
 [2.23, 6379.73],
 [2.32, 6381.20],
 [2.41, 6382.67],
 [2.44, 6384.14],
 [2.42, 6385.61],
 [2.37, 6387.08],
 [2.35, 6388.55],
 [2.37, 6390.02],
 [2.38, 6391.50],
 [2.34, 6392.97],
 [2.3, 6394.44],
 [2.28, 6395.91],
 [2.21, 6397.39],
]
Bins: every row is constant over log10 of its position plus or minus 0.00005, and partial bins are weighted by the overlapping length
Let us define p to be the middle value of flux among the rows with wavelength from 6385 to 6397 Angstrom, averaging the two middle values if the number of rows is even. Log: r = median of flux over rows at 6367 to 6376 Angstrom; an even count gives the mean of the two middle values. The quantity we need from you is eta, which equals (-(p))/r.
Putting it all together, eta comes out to -1.04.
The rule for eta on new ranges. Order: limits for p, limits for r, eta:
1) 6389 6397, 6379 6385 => -0.99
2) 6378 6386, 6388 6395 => -1.01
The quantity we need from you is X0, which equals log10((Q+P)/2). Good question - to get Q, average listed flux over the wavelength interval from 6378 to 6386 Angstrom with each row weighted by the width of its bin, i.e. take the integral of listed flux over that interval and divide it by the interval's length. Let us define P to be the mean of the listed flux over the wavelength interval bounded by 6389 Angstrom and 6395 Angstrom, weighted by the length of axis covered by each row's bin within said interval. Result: 0.370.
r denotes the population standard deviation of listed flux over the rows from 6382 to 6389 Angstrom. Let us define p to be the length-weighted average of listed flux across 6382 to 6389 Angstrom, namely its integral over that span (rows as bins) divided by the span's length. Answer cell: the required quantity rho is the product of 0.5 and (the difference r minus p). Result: -1.18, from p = 2.40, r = 0.0331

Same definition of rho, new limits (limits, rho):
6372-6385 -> -1.12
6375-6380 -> -1.12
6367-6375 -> -1.11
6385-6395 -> -1.16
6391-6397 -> -1.14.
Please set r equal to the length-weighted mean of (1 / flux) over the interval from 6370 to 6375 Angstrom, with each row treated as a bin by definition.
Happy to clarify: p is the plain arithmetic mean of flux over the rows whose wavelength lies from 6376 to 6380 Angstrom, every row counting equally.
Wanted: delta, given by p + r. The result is 2.69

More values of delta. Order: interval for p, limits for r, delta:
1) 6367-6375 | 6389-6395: 2.71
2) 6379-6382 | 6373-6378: 2.72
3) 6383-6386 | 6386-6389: 2.85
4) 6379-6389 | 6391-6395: 2.79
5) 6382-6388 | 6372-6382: 2.85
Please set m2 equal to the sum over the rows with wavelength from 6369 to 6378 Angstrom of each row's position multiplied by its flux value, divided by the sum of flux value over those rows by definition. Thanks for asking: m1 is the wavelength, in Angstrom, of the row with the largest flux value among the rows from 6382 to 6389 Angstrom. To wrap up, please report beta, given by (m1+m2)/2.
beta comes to 6378.6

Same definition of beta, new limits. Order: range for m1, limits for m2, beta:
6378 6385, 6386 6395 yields 6387.4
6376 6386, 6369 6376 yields 6378.3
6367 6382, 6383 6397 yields 6379.7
